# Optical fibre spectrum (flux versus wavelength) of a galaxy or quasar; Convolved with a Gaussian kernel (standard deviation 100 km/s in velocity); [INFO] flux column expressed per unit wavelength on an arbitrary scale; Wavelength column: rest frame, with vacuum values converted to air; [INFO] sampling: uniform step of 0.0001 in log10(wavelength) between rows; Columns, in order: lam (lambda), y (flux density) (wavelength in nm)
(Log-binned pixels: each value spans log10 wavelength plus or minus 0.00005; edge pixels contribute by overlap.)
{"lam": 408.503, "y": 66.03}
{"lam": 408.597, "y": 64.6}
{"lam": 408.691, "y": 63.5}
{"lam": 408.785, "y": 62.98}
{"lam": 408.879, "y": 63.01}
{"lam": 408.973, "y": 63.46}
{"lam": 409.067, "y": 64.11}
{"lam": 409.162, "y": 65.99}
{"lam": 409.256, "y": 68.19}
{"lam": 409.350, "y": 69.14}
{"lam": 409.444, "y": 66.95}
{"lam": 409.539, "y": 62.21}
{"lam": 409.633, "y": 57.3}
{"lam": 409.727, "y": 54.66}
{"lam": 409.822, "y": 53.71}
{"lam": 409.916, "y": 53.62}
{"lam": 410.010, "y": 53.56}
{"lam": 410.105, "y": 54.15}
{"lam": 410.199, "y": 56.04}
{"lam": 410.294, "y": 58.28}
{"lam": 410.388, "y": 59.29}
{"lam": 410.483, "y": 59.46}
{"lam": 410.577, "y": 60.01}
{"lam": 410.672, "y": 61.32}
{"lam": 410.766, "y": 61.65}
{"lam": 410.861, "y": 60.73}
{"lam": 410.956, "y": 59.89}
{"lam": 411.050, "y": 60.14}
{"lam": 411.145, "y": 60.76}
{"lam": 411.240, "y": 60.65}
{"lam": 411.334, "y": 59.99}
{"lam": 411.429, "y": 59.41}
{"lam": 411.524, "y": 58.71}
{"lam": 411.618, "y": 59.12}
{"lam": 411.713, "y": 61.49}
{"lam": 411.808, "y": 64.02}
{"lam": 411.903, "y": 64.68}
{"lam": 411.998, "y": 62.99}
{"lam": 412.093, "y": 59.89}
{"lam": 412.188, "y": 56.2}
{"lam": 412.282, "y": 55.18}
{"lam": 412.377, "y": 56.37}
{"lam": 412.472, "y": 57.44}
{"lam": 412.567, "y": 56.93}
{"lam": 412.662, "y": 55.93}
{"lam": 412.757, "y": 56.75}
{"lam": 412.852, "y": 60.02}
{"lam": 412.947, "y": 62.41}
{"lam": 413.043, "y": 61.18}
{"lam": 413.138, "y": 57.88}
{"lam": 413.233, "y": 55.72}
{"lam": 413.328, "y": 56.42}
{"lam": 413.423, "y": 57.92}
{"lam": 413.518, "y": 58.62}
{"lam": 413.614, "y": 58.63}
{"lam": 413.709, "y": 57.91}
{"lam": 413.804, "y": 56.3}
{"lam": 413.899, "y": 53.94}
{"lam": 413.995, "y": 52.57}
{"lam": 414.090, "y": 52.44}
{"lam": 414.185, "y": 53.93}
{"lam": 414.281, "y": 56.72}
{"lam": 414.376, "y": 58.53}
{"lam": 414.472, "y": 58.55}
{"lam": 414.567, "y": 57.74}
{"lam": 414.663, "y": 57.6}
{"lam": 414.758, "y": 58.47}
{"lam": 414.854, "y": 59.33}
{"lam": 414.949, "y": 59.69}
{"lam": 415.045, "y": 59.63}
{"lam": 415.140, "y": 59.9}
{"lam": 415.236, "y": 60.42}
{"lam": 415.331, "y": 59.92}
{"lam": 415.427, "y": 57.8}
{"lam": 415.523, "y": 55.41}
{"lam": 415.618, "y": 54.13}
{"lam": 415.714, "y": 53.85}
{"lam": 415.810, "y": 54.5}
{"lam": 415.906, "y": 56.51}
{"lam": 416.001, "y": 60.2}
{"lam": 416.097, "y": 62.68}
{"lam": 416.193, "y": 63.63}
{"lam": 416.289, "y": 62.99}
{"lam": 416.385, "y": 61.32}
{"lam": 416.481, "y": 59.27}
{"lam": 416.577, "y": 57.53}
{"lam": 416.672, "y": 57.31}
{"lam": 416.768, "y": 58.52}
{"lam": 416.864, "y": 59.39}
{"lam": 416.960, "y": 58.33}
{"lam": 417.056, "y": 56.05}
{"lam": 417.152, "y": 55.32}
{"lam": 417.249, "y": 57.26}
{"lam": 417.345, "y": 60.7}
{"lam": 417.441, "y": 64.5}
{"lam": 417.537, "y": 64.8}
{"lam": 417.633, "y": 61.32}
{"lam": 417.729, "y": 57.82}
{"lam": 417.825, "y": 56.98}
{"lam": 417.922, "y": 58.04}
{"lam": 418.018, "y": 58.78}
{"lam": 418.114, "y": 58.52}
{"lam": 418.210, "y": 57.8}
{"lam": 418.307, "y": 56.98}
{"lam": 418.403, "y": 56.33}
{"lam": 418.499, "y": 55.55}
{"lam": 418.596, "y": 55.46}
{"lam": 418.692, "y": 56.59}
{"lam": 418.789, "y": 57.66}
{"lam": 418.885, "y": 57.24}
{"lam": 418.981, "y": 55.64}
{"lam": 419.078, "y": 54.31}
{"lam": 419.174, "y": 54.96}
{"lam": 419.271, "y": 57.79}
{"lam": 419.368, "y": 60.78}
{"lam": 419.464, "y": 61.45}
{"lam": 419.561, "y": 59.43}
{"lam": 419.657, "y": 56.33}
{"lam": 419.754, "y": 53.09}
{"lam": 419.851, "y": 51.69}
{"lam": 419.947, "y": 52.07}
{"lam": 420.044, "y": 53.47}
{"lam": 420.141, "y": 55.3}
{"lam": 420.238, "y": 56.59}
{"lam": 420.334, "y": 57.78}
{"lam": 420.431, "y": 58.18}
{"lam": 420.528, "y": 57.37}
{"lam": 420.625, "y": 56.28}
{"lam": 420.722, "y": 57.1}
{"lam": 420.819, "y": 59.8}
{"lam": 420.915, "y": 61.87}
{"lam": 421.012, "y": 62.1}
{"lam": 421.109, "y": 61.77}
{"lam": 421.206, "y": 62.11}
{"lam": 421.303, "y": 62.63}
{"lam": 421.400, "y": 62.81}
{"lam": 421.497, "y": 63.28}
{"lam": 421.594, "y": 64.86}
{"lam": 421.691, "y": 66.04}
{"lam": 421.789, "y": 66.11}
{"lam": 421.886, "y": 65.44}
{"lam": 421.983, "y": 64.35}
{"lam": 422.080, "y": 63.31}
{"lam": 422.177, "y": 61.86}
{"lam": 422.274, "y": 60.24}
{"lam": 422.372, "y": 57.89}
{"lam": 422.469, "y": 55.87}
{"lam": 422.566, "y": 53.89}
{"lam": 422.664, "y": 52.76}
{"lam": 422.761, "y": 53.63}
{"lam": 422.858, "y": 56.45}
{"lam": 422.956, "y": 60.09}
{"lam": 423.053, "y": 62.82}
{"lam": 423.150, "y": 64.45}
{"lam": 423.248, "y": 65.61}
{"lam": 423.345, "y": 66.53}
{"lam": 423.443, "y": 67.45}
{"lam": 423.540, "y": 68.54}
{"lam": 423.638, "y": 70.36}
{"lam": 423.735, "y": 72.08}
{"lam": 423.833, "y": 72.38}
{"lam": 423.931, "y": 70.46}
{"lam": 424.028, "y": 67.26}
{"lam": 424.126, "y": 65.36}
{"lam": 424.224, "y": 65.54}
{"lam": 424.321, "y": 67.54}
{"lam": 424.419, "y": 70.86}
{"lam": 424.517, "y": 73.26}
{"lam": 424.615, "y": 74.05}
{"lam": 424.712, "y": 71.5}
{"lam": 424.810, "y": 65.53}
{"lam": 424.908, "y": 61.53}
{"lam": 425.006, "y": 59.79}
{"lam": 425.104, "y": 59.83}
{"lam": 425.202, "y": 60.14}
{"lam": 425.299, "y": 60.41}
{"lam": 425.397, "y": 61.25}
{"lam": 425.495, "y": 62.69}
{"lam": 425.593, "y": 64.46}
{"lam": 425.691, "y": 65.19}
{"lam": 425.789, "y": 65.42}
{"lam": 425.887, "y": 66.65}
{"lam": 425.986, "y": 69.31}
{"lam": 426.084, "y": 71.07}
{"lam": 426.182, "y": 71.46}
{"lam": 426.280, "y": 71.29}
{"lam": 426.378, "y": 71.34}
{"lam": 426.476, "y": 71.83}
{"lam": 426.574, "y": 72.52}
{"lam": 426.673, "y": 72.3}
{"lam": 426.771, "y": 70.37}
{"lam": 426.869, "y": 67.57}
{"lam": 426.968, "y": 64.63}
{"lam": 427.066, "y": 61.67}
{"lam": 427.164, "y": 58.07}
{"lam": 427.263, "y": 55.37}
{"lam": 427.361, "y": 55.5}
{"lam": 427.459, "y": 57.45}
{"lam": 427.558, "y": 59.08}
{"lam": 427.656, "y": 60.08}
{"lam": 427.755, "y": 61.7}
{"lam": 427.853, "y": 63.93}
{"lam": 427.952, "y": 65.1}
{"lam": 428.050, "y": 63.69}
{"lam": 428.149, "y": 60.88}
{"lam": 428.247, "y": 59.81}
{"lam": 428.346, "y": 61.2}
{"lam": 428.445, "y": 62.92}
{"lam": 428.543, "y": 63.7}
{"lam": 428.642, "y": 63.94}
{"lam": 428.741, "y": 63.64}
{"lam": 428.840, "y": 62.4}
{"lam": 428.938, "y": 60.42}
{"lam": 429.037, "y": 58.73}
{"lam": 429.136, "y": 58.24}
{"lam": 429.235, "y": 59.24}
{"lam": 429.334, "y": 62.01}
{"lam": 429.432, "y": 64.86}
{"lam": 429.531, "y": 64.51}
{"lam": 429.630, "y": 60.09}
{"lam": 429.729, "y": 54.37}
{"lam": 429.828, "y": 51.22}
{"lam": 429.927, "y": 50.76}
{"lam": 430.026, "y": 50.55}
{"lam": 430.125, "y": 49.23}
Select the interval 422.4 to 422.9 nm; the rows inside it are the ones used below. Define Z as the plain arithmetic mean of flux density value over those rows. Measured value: 54.5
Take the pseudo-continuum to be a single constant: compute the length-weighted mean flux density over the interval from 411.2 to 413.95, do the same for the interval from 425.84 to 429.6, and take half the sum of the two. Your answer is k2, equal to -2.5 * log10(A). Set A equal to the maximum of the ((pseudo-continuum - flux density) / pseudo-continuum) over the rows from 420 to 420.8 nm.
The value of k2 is 2.2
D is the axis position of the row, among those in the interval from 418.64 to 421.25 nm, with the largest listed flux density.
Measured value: 421.206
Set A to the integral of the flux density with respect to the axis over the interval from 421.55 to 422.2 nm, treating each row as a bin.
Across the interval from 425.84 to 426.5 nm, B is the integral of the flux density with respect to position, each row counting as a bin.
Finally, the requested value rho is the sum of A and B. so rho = 88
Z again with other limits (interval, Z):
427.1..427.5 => 56.6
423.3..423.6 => 67.5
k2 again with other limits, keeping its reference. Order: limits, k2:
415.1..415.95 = 2.3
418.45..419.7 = 2.4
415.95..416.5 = 3.7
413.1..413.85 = 2.6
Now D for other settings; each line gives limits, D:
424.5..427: 424.615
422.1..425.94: 424.615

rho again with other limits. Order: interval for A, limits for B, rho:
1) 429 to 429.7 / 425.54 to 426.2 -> 87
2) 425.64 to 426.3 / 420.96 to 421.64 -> 88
